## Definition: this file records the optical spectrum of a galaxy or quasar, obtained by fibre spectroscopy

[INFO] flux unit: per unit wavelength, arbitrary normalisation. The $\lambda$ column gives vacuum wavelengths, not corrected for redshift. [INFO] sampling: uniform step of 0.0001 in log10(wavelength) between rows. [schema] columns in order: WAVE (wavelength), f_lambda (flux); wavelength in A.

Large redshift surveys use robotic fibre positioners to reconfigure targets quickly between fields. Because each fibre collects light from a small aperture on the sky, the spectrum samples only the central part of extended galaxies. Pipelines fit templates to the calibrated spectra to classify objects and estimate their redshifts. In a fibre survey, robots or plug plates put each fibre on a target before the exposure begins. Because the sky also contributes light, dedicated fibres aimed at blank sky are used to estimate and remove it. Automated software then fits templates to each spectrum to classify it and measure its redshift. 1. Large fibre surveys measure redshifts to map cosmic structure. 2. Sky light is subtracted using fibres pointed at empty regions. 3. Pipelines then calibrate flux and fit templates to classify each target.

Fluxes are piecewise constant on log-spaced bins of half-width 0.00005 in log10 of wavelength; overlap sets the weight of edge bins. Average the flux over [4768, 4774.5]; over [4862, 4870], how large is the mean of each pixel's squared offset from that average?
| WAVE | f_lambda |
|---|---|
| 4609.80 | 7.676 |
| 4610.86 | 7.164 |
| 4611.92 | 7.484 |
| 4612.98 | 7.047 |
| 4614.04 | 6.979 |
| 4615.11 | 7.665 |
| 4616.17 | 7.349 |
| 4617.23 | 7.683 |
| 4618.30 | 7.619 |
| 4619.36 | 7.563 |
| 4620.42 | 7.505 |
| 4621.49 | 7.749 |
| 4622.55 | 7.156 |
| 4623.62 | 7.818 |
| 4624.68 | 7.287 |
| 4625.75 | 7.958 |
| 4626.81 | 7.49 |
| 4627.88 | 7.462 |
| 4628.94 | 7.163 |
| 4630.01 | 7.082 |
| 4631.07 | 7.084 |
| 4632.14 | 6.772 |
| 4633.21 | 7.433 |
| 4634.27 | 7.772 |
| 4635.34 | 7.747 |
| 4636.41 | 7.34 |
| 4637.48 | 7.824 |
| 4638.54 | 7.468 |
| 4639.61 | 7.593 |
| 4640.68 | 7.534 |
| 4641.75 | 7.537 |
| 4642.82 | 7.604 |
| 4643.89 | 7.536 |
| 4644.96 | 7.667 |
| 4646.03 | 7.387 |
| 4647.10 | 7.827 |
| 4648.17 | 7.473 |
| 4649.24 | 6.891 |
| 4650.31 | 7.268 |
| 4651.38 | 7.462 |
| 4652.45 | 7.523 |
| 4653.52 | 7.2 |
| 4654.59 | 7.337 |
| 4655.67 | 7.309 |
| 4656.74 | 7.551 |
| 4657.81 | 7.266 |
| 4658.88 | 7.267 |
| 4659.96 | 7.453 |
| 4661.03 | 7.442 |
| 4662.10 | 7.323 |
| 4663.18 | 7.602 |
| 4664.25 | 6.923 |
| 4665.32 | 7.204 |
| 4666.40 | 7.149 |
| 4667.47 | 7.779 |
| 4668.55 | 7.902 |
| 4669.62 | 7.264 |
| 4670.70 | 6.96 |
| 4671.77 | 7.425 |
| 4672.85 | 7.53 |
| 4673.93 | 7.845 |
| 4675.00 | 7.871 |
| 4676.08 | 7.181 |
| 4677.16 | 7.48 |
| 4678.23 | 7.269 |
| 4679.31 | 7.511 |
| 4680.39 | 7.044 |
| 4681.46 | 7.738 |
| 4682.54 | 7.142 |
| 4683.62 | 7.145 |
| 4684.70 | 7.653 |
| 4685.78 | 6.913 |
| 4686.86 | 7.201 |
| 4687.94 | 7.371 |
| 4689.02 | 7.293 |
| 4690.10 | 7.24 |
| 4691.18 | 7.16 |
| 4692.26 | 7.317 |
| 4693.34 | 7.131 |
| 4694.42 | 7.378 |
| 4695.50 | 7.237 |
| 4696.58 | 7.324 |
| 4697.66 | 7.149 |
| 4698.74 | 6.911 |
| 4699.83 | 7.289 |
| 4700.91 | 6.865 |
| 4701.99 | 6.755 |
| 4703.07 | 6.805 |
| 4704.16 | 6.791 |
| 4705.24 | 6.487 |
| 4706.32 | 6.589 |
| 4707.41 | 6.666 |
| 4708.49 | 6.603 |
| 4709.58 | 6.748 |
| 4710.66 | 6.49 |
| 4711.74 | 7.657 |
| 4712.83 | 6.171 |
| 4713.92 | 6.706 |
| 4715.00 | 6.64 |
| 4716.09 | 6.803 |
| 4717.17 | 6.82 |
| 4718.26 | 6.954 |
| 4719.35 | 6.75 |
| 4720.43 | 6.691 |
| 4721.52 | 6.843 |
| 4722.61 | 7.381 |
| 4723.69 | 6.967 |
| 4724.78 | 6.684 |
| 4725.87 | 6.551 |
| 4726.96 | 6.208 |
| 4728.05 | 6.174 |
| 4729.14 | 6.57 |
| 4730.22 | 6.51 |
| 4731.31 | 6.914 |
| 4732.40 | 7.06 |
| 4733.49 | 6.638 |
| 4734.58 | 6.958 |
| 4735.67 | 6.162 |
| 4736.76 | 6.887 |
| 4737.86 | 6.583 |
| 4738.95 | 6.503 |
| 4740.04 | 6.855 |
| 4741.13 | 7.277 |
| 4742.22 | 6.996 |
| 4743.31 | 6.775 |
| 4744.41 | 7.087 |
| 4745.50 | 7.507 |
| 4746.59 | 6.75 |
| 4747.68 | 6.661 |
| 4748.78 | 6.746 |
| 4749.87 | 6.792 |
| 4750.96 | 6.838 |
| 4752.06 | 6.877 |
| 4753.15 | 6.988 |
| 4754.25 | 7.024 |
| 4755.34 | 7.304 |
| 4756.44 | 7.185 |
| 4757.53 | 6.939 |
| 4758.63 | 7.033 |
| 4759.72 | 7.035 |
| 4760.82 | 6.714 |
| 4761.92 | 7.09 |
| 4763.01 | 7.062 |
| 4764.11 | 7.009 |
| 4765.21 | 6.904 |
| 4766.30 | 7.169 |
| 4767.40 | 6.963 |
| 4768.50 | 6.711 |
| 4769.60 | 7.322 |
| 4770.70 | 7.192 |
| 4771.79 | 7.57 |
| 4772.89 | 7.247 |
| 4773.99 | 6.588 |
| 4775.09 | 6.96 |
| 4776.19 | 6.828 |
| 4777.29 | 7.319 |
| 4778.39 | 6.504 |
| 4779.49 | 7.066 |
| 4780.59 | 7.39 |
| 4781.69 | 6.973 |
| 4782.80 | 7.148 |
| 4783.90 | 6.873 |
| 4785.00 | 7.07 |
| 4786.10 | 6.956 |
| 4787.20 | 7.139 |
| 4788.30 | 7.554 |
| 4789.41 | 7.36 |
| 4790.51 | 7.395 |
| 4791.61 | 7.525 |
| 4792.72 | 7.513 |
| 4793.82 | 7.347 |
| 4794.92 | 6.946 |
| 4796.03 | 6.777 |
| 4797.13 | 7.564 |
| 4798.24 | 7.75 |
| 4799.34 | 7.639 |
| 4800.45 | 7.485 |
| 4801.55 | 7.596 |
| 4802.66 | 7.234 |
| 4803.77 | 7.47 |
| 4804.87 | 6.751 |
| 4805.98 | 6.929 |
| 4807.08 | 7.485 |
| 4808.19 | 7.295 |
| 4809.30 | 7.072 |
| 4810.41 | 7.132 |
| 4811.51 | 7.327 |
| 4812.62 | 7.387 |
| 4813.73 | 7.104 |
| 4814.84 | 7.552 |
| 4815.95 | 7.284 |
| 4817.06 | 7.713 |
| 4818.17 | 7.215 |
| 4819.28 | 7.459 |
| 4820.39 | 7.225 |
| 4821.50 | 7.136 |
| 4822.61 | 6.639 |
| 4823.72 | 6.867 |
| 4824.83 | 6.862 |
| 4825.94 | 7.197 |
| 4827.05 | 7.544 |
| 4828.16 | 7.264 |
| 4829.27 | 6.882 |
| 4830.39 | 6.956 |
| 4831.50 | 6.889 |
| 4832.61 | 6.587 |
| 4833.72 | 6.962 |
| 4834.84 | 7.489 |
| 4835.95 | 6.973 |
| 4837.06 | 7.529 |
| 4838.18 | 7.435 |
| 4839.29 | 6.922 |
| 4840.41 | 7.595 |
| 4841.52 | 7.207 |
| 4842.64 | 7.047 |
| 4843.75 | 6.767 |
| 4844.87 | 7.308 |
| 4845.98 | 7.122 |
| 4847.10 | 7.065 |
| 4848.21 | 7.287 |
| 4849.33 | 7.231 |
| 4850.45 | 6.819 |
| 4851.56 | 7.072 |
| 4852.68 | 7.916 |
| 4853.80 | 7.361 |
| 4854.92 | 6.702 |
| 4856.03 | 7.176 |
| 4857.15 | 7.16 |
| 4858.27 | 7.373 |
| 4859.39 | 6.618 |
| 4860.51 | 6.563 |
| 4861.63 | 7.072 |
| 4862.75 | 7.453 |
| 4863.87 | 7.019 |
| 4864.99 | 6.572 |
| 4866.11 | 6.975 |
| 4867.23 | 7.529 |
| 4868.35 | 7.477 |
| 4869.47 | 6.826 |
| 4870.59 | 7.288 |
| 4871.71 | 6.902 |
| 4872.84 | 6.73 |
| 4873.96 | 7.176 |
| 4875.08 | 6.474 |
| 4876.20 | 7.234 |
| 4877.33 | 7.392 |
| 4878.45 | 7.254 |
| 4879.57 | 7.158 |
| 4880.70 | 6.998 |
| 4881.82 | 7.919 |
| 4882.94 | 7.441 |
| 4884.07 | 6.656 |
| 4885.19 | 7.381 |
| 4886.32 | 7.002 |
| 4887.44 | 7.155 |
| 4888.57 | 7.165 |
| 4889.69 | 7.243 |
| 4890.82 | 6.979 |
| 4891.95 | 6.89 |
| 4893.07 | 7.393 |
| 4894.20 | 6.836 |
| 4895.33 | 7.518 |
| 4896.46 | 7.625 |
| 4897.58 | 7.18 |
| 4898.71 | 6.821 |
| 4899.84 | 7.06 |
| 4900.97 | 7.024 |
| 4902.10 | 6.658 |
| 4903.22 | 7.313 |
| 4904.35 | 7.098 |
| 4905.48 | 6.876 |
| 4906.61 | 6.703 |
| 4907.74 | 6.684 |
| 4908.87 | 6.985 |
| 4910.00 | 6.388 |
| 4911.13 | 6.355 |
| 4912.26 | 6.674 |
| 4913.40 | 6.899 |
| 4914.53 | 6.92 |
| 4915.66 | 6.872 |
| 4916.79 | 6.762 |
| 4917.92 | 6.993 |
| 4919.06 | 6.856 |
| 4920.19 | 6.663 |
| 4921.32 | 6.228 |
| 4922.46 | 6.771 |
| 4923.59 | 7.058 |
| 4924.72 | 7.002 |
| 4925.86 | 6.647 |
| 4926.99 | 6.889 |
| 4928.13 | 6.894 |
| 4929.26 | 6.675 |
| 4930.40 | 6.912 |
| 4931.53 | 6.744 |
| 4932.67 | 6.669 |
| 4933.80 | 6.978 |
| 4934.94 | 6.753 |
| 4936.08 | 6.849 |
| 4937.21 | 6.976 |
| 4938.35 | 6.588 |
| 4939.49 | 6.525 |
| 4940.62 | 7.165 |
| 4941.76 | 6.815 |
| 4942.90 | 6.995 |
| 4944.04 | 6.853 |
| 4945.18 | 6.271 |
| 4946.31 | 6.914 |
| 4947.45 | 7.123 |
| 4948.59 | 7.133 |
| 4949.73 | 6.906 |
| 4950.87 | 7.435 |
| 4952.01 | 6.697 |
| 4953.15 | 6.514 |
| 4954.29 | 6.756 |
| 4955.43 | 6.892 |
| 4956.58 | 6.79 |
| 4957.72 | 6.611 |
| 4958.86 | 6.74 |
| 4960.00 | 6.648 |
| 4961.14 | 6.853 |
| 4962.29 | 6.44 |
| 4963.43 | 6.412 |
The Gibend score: 0.12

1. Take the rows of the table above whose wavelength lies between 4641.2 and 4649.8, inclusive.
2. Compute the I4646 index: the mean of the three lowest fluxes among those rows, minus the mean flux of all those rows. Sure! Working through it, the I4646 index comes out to -0.24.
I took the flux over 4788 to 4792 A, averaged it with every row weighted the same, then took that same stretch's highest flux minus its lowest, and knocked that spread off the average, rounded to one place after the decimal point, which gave 7.3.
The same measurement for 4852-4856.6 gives 6.1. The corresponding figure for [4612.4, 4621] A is 6.7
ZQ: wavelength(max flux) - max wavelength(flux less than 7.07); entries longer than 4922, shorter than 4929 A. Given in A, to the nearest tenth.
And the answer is -4.5 A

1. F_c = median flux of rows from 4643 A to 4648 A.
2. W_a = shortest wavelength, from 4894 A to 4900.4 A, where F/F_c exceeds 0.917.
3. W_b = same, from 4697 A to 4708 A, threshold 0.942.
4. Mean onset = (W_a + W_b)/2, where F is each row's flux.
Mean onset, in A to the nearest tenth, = 4797.6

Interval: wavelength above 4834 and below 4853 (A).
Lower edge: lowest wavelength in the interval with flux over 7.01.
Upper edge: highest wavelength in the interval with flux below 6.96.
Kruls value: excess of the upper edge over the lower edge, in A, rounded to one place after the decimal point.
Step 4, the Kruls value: 15.6 A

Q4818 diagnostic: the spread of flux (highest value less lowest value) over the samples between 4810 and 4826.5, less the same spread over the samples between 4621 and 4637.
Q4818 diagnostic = -0.11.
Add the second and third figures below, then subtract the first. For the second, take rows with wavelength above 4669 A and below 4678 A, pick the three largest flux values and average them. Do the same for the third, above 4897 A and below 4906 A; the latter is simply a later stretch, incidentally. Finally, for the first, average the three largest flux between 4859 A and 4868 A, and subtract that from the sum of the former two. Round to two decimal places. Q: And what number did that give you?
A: 7.59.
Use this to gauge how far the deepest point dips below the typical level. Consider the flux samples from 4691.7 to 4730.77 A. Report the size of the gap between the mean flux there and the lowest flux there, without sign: 0.65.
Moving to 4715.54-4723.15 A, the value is 0.20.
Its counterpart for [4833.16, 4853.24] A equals 0.44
